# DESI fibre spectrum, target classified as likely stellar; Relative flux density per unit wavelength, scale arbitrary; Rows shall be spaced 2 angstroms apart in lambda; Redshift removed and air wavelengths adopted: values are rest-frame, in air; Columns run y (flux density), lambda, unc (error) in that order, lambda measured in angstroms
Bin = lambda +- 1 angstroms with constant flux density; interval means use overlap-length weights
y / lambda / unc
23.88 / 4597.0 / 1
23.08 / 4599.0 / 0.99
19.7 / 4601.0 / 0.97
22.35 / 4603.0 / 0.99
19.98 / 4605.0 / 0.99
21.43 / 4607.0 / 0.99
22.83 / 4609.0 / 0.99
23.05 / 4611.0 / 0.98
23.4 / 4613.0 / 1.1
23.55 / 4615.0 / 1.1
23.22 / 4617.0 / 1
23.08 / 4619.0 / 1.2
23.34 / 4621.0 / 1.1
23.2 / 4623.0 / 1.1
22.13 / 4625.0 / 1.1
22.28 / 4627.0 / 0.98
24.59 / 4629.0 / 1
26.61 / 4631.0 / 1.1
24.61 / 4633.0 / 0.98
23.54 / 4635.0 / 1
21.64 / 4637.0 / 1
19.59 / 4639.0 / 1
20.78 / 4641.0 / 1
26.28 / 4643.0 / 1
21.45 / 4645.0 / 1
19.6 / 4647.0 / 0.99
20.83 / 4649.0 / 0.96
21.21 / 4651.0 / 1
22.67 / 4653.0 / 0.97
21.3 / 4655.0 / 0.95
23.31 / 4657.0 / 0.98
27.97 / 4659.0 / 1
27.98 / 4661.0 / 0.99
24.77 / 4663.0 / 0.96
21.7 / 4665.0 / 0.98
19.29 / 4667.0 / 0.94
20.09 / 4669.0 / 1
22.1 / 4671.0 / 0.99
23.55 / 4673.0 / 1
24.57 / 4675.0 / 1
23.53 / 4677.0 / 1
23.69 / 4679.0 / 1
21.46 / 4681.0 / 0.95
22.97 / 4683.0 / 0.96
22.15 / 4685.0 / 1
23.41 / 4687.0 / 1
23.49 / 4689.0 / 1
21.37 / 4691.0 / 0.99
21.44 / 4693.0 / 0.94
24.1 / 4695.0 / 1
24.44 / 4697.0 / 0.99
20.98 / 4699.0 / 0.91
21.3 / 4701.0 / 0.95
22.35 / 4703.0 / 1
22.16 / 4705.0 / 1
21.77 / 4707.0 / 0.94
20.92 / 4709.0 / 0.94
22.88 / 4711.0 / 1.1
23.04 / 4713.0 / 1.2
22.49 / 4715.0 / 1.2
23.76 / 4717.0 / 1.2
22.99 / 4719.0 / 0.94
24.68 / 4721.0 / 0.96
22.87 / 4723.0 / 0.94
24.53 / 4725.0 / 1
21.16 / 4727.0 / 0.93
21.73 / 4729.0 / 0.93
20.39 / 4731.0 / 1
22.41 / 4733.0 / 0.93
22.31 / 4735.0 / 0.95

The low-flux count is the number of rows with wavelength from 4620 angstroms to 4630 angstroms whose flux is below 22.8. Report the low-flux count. 2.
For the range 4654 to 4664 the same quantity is 1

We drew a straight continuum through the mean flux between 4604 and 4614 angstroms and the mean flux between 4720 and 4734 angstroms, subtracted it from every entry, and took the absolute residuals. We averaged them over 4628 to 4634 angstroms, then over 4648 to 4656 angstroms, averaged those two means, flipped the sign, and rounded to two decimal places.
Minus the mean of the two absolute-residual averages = -2.02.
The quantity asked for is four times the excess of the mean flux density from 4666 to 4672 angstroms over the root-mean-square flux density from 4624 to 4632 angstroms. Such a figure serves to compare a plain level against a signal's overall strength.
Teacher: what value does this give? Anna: -14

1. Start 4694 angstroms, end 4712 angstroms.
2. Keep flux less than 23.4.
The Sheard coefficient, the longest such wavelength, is 4711.0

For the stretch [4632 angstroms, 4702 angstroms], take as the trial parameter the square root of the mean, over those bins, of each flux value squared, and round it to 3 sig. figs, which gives 22.8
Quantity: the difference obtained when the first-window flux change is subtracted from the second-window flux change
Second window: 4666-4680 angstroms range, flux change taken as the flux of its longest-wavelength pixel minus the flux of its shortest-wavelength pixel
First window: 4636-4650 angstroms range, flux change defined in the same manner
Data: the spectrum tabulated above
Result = 5.2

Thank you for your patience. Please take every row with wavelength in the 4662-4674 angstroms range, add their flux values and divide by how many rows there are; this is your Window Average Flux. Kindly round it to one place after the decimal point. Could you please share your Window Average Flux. 21.9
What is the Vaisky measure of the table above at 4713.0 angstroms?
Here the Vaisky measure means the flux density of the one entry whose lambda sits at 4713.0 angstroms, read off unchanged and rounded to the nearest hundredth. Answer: 23.04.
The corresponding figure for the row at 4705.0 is 22.16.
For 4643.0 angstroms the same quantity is 26.28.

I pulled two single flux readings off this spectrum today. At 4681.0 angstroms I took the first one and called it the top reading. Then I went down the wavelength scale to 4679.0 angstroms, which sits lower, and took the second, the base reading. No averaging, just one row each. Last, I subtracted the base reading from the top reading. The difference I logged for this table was -2.2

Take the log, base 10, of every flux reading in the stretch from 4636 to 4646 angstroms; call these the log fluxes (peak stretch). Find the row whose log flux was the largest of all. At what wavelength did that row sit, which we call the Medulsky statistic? 4643.0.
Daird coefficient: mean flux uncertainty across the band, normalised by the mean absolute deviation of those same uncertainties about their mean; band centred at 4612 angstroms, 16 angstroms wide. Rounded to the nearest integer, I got 16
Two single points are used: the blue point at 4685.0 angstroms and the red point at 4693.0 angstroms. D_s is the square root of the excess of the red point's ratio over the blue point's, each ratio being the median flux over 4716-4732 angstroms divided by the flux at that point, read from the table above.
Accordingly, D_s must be 0.19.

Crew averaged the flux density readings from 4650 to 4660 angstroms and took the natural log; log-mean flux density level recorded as 3.15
